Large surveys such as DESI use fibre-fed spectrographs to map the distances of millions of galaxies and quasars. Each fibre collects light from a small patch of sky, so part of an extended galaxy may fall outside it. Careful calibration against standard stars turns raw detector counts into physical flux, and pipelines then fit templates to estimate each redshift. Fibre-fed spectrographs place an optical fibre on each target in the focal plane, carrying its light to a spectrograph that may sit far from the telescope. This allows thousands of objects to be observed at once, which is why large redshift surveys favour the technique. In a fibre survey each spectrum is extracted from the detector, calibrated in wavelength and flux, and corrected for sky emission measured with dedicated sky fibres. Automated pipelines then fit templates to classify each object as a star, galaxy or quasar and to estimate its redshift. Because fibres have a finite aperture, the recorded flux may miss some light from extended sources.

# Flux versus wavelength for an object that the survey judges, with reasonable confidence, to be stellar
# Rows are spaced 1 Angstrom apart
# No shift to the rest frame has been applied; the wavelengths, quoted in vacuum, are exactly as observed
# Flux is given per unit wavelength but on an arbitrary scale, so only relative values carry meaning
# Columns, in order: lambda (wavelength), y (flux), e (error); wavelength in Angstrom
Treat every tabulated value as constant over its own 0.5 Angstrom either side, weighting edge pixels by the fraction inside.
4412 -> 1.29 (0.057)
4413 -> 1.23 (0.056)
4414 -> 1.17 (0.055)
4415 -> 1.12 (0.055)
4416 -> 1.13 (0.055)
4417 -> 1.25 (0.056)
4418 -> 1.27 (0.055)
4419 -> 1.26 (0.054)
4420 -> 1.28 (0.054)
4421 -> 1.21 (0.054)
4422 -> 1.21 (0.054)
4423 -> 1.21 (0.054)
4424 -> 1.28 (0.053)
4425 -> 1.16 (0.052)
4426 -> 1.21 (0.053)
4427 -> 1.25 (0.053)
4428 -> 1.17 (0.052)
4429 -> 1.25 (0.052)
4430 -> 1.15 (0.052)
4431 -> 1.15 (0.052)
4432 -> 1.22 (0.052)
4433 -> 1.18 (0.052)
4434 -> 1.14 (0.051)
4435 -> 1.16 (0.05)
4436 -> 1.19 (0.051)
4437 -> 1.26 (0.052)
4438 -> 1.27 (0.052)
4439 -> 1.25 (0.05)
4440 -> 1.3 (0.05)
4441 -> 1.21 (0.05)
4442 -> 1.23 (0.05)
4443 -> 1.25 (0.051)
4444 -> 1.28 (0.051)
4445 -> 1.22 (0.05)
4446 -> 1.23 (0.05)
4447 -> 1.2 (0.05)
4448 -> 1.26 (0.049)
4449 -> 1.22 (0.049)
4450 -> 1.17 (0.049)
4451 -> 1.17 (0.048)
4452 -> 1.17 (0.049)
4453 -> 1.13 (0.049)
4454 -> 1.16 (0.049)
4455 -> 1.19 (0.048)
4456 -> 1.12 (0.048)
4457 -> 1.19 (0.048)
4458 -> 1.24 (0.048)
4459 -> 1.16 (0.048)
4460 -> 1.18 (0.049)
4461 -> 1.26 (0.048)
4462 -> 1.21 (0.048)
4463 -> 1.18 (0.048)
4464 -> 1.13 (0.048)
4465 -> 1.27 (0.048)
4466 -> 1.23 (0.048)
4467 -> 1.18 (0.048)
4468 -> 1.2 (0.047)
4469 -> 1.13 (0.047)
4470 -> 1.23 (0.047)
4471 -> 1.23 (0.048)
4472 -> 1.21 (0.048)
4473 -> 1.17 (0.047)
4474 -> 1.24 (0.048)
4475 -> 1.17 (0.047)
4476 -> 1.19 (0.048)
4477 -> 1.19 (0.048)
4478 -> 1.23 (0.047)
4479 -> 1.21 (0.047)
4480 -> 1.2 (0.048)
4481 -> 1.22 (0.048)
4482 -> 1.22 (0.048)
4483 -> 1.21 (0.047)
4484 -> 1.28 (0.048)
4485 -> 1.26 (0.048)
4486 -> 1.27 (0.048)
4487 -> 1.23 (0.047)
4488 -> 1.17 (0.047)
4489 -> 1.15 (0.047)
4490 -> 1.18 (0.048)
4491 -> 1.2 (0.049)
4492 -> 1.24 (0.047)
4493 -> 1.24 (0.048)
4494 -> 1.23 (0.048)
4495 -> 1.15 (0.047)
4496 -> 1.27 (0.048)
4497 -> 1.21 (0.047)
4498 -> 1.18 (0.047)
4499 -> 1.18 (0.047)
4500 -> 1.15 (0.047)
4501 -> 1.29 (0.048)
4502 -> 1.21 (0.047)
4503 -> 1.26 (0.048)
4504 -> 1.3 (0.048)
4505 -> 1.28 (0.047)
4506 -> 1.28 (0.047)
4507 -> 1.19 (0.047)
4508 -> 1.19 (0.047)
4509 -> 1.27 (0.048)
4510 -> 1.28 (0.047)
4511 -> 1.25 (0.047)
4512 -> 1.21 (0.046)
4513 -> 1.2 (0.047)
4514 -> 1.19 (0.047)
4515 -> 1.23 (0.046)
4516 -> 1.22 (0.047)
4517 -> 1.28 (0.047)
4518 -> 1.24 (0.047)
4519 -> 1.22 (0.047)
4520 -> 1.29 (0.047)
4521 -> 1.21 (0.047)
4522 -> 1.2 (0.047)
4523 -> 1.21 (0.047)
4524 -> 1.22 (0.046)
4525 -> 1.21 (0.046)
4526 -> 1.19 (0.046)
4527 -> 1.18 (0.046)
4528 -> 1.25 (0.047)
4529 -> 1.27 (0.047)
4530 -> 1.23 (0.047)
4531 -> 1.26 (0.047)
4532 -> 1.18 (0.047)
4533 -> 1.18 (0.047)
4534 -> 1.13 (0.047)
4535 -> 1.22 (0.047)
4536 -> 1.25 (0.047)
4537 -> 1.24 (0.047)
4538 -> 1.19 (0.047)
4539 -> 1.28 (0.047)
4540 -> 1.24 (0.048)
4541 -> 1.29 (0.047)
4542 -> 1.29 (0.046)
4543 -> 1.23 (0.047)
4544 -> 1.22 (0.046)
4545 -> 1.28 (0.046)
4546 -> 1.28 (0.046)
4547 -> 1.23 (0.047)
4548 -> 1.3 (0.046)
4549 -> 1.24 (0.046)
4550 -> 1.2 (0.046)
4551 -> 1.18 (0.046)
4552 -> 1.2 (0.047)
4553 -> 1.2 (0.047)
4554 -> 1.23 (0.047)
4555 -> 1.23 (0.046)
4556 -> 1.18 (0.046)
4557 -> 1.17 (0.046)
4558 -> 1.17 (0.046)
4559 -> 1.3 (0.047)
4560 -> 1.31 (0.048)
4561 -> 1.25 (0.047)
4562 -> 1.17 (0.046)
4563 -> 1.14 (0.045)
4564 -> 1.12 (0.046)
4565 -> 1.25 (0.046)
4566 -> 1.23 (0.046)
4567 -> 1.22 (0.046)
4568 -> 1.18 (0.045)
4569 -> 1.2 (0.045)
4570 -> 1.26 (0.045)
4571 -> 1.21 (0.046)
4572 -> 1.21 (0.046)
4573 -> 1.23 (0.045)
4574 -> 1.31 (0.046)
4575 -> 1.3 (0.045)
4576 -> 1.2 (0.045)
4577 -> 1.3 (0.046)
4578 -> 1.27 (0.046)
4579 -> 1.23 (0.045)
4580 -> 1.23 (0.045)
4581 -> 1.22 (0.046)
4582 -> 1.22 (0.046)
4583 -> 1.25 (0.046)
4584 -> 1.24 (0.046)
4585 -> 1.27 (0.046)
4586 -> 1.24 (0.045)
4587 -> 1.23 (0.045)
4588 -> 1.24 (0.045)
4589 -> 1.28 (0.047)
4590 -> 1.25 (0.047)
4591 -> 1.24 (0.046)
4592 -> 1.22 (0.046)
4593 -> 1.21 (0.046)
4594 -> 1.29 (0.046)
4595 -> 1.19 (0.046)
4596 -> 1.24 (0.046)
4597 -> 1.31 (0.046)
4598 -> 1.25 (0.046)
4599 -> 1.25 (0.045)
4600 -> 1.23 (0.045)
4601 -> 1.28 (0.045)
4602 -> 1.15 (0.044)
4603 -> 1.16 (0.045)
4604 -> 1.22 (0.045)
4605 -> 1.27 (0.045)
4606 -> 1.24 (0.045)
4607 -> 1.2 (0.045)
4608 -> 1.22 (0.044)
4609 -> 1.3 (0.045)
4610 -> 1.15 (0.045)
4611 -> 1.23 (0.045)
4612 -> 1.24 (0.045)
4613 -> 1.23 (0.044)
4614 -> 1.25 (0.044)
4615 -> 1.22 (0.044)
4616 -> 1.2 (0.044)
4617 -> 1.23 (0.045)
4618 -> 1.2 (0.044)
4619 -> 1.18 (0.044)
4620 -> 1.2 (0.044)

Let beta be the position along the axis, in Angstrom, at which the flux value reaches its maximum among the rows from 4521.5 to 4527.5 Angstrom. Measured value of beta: 4524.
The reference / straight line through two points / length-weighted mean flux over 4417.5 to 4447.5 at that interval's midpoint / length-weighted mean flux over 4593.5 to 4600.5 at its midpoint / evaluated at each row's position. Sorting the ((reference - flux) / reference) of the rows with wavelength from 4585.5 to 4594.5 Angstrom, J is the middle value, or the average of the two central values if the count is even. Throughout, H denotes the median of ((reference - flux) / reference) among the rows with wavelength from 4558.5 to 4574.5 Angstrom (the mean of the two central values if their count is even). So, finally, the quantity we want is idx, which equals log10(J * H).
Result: -3.9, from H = 0.017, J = 0.008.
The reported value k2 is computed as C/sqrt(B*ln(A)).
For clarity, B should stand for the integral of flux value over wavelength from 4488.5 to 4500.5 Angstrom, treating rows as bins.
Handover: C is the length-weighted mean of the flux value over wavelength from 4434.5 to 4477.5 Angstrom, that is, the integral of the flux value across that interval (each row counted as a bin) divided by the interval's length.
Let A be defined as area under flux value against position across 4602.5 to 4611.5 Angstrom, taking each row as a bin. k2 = 0.21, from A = 11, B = 14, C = 1.21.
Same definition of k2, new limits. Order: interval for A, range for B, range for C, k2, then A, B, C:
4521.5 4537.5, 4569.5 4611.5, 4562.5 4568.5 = 0.10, 19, 52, 1.19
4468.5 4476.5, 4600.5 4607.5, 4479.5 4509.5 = 0.28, 10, 9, 1.22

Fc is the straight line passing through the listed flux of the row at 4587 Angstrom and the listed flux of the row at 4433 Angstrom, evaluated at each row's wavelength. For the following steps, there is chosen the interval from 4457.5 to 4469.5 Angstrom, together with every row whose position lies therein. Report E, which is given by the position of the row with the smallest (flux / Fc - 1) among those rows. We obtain 4469 Angstrom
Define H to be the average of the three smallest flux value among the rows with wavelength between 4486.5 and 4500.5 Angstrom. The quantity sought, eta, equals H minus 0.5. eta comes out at 0.650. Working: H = 1.15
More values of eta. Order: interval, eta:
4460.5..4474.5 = 0.643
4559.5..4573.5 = 0.643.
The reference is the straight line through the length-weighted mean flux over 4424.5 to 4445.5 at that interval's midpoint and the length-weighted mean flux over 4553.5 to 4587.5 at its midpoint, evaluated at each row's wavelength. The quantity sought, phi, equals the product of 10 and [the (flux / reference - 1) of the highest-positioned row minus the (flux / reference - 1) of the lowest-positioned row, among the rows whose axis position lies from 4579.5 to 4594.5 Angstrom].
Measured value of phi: 0.5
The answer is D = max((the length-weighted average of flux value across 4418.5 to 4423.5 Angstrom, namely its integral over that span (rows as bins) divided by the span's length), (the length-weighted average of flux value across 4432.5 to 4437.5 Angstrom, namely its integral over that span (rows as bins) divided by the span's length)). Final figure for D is 1.23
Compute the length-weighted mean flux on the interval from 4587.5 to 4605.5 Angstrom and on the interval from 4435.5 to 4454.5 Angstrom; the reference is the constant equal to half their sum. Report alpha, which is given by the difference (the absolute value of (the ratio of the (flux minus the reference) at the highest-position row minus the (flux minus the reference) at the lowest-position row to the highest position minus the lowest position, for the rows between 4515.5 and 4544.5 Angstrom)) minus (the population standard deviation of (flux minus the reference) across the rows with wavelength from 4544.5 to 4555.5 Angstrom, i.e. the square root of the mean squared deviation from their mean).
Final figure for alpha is -0.037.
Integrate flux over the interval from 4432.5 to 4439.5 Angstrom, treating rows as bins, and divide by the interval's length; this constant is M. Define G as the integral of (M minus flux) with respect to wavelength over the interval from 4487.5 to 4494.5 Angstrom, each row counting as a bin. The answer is 0.04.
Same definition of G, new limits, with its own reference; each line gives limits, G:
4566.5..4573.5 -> -0.06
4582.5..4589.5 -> -0.30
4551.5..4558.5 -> 0.07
